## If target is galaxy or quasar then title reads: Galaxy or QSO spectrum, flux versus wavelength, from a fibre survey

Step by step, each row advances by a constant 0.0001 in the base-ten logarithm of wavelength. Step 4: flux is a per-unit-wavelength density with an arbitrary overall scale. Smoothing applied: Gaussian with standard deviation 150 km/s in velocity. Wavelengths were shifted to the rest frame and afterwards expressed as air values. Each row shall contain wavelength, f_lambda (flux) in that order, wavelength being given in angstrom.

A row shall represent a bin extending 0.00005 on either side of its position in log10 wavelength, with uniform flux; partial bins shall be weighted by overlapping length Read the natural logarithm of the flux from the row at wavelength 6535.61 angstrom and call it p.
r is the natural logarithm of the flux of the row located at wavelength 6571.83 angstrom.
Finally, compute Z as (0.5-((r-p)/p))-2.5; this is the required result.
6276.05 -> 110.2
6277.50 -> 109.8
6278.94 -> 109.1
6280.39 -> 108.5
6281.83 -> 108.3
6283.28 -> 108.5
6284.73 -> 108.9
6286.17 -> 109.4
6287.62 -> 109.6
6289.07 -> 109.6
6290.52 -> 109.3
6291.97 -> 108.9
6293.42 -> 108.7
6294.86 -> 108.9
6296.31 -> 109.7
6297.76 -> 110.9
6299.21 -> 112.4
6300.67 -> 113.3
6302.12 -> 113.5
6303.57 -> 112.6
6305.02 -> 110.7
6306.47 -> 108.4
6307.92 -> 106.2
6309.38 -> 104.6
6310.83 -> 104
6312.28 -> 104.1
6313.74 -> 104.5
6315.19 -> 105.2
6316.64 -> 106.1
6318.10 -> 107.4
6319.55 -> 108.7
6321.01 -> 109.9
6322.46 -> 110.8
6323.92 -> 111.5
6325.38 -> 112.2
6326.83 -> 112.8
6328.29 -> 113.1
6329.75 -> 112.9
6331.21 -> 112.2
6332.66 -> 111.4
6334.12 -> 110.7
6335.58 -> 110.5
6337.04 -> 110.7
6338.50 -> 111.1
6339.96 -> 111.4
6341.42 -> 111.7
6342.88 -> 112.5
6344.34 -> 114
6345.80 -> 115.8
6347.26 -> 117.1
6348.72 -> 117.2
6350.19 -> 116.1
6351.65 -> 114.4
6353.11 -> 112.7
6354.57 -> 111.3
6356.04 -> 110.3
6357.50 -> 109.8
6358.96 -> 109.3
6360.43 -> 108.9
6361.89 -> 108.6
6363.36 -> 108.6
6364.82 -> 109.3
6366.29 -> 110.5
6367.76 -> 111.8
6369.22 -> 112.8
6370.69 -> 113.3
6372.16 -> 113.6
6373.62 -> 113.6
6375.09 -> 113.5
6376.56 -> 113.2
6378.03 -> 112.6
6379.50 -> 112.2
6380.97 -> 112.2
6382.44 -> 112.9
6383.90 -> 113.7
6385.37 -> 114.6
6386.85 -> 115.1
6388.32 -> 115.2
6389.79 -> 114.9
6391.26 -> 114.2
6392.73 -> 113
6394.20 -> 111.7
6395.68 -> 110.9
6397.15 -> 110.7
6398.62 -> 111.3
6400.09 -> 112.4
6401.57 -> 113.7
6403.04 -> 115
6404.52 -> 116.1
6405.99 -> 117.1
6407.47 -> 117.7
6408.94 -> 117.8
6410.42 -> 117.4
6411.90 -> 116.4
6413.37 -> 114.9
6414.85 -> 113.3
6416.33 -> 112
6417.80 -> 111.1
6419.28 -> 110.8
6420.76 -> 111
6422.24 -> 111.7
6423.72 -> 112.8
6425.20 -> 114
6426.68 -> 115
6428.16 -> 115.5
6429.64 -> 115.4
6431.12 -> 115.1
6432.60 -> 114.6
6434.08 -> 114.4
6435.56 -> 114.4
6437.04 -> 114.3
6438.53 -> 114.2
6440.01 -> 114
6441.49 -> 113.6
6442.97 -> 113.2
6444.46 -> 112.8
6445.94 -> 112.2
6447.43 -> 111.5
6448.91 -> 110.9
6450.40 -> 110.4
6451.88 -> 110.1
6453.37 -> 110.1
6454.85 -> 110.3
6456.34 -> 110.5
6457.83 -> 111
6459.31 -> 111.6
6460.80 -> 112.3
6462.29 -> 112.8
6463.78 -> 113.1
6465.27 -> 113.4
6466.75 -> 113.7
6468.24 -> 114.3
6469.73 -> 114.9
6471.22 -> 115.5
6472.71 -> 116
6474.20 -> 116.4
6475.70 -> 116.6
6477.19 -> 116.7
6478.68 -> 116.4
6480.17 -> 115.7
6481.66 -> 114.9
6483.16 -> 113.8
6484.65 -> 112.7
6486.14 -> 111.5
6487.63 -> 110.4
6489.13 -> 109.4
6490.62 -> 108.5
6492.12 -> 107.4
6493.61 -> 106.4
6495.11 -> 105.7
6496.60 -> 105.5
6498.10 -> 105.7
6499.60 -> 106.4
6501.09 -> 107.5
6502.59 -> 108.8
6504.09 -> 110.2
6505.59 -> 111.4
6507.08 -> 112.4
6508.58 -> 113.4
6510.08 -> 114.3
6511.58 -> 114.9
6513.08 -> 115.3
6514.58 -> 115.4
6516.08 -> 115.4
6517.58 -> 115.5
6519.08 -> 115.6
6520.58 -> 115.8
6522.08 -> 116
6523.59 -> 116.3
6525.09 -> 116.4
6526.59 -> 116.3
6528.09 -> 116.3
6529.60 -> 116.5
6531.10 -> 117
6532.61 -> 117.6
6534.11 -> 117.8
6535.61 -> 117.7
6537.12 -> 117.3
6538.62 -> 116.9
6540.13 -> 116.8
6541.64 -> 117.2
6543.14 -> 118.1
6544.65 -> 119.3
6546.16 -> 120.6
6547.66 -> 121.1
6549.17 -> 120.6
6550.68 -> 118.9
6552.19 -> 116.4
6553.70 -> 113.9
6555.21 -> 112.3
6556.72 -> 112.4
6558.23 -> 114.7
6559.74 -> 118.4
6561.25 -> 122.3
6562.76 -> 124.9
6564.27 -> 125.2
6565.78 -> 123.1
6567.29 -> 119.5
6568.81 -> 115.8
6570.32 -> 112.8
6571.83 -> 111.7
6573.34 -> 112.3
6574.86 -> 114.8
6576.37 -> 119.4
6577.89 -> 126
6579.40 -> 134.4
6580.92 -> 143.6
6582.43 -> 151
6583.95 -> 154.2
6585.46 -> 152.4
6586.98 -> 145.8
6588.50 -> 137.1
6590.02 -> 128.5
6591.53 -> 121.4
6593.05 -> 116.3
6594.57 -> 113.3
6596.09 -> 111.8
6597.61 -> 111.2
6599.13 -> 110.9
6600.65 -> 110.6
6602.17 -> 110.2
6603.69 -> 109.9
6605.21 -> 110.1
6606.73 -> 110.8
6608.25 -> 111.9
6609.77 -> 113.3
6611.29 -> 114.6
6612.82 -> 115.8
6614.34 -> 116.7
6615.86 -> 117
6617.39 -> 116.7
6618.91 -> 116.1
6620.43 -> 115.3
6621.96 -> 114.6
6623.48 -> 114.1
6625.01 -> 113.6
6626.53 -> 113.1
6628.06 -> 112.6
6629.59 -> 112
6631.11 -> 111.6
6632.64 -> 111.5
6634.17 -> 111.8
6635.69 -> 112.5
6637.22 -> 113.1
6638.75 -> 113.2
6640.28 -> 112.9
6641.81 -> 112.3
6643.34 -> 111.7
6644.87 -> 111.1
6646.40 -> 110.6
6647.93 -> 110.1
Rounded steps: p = 4.77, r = 4.72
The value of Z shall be -1.99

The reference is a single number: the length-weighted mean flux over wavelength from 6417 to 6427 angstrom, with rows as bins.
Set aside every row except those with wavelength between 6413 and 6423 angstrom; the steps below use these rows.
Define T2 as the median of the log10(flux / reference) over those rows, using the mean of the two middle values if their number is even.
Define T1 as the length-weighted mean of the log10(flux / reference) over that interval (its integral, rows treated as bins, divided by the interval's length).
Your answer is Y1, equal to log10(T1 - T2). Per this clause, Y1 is -2.9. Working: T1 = -0.001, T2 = -0.002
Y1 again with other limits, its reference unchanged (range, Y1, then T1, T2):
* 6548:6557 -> -2.4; 0.015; 0.011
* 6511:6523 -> -3.7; 0.012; 0.012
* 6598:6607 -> -4.0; -0.007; -0.007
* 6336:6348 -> -2.5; 0.003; -0.001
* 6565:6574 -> -2.2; 0.014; 0.008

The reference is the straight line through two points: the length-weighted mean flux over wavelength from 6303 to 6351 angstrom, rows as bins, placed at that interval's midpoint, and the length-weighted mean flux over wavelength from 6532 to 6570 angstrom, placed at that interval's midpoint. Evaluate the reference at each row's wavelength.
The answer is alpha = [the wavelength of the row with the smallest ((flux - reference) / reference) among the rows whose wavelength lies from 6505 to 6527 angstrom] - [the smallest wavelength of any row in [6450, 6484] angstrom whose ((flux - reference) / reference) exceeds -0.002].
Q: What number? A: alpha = 34.4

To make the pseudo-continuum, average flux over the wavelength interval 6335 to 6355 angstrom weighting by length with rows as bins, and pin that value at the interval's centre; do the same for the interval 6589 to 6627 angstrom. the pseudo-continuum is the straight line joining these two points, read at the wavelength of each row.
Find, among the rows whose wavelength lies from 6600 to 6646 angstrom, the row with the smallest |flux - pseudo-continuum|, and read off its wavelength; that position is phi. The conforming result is 6621.96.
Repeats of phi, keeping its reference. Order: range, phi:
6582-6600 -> 6594.57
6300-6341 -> 6300.67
